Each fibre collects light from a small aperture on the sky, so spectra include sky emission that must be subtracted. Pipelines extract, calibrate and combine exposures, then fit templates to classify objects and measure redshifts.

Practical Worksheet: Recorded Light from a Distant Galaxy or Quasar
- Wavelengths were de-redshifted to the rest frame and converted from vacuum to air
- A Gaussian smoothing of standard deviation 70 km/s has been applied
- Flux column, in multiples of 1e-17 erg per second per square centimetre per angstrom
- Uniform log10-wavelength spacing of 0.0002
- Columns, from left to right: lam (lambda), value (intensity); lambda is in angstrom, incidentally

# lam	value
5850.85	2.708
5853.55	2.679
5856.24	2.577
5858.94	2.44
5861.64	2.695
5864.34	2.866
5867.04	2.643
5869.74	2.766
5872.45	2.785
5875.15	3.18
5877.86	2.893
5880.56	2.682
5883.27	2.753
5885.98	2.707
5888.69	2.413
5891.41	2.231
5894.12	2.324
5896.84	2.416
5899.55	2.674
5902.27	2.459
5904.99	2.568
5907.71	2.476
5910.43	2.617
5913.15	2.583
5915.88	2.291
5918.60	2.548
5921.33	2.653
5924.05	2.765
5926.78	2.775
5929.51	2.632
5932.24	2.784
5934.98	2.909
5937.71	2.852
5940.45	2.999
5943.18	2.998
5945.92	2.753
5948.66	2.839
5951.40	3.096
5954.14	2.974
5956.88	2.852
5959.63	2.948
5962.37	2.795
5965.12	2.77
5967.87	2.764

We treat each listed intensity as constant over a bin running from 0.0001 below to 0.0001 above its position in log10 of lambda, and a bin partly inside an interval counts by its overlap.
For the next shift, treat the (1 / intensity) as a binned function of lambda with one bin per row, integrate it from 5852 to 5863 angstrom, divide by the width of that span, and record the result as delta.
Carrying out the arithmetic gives 0.39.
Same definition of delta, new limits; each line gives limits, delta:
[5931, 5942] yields 0.35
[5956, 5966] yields 0.35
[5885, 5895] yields 0.42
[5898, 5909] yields 0.39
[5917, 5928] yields 0.37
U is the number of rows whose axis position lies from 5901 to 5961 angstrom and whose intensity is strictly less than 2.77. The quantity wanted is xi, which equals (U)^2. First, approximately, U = 11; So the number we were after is 121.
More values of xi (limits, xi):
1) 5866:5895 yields 64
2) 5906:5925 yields 49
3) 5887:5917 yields 121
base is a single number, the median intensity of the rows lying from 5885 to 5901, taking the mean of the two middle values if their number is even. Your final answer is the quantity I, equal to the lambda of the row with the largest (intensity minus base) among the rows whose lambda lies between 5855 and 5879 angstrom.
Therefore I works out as 5875.15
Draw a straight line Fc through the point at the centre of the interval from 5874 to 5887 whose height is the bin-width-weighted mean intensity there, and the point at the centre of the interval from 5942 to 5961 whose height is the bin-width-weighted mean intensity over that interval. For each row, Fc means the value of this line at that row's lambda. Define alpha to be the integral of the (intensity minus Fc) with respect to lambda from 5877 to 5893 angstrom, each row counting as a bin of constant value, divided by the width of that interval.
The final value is -0.25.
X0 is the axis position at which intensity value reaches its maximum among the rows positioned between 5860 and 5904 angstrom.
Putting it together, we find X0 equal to 5875.15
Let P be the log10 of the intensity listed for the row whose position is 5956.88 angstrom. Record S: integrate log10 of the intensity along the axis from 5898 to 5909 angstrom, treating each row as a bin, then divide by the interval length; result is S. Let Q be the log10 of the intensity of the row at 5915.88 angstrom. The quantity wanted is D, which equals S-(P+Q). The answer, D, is -0.410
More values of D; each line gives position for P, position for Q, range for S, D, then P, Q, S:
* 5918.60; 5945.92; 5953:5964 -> -0.386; 0.406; 0.440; 0.460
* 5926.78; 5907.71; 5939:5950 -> -0.375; 0.443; 0.394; 0.462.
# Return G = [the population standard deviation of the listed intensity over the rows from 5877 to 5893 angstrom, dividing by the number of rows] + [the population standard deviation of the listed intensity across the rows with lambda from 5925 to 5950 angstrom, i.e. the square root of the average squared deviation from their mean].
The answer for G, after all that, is 0.335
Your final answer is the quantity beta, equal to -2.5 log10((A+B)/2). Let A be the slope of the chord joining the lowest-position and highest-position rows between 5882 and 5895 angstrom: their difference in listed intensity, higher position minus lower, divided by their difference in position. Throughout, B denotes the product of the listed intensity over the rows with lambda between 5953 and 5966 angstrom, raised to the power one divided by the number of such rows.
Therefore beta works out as -0.376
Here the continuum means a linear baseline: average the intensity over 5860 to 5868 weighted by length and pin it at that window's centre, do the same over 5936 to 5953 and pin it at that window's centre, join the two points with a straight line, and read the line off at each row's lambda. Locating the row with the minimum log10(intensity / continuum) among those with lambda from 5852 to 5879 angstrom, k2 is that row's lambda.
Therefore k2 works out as 5858.94 angstrom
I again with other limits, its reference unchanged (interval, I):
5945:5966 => 5951.40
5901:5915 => 5910.43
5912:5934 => 5932.24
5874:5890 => 5875.15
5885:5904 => 5885.98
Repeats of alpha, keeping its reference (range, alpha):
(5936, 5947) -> -0.01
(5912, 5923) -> -0.36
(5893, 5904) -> -0.39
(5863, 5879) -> 0.02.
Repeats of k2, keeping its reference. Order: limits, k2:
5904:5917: 5915.88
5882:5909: 5891.41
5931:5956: 5945.92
